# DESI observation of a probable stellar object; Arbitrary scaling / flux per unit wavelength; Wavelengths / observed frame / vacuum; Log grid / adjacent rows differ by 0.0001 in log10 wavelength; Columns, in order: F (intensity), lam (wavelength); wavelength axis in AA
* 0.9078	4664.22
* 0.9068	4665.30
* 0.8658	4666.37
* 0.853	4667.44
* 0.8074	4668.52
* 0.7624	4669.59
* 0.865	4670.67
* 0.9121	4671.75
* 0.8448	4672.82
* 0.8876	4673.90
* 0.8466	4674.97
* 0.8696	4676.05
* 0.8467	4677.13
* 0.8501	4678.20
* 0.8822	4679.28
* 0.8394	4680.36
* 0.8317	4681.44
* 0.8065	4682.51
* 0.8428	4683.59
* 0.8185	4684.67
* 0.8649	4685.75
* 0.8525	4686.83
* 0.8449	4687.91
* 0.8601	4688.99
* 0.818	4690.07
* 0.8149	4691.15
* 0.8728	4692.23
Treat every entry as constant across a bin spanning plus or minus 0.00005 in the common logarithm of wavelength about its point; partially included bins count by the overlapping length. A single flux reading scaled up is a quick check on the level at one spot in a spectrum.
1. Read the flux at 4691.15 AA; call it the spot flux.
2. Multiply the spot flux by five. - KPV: 4.07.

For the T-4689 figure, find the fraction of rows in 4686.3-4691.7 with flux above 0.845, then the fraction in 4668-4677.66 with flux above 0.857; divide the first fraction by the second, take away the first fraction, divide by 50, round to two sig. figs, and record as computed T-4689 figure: 0.010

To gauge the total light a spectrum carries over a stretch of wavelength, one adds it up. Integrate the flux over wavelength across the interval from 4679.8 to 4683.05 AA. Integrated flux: 2.7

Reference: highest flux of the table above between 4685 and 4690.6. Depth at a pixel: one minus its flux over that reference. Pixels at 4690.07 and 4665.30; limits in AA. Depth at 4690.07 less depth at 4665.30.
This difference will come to 0.10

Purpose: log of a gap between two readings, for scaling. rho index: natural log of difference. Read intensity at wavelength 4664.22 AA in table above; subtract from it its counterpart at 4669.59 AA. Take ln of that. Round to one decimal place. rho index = -1.9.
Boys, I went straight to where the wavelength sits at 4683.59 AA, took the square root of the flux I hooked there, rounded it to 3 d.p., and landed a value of 0.918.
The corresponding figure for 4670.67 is 0.930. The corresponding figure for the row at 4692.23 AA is 0.934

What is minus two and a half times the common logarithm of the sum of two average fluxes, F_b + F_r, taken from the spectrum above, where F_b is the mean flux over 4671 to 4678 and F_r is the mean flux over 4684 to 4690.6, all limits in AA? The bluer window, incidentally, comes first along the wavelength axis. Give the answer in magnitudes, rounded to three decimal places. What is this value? -0.583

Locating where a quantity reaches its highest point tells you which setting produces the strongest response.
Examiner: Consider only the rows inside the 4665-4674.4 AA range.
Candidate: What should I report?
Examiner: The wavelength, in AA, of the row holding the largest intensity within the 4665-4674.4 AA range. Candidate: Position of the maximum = 4671.75 AA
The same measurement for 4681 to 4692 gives 4685.75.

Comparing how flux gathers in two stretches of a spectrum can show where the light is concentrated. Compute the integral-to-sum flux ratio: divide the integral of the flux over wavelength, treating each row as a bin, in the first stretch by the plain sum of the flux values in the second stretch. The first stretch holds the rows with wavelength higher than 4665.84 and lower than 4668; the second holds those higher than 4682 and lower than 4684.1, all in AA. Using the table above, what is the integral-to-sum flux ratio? 1.12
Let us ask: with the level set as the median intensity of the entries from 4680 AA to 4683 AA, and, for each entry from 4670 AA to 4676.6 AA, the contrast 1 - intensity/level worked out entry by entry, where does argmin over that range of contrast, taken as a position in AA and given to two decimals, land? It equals 4671.75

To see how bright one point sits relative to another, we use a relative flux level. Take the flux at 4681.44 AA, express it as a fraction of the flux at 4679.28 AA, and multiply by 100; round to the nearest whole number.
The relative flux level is 94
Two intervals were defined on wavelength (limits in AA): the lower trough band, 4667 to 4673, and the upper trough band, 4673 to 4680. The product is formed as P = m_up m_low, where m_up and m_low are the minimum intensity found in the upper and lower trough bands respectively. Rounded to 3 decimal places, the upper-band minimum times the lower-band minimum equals 0.645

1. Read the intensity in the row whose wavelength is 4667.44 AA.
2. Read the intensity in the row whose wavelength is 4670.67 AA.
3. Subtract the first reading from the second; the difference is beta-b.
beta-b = 0.012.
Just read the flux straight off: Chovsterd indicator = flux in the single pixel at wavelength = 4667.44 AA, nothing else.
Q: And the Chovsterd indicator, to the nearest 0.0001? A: 0.8530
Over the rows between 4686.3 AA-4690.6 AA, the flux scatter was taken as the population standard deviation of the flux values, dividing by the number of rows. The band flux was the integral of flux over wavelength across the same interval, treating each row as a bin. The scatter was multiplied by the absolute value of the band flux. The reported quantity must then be 0.058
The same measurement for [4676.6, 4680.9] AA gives 0.060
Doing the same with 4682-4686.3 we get 0.081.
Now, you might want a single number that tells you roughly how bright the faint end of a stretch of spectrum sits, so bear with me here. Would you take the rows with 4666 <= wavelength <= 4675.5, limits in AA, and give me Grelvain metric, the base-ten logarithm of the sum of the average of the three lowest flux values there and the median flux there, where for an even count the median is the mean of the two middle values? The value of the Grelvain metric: 0.220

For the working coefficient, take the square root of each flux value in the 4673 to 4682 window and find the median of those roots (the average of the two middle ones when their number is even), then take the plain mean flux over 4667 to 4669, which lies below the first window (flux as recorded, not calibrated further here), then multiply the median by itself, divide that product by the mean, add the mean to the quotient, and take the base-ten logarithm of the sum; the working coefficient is 0.268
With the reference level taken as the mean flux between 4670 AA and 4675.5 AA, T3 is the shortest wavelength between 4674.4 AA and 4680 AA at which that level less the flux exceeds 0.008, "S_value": 4674.97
